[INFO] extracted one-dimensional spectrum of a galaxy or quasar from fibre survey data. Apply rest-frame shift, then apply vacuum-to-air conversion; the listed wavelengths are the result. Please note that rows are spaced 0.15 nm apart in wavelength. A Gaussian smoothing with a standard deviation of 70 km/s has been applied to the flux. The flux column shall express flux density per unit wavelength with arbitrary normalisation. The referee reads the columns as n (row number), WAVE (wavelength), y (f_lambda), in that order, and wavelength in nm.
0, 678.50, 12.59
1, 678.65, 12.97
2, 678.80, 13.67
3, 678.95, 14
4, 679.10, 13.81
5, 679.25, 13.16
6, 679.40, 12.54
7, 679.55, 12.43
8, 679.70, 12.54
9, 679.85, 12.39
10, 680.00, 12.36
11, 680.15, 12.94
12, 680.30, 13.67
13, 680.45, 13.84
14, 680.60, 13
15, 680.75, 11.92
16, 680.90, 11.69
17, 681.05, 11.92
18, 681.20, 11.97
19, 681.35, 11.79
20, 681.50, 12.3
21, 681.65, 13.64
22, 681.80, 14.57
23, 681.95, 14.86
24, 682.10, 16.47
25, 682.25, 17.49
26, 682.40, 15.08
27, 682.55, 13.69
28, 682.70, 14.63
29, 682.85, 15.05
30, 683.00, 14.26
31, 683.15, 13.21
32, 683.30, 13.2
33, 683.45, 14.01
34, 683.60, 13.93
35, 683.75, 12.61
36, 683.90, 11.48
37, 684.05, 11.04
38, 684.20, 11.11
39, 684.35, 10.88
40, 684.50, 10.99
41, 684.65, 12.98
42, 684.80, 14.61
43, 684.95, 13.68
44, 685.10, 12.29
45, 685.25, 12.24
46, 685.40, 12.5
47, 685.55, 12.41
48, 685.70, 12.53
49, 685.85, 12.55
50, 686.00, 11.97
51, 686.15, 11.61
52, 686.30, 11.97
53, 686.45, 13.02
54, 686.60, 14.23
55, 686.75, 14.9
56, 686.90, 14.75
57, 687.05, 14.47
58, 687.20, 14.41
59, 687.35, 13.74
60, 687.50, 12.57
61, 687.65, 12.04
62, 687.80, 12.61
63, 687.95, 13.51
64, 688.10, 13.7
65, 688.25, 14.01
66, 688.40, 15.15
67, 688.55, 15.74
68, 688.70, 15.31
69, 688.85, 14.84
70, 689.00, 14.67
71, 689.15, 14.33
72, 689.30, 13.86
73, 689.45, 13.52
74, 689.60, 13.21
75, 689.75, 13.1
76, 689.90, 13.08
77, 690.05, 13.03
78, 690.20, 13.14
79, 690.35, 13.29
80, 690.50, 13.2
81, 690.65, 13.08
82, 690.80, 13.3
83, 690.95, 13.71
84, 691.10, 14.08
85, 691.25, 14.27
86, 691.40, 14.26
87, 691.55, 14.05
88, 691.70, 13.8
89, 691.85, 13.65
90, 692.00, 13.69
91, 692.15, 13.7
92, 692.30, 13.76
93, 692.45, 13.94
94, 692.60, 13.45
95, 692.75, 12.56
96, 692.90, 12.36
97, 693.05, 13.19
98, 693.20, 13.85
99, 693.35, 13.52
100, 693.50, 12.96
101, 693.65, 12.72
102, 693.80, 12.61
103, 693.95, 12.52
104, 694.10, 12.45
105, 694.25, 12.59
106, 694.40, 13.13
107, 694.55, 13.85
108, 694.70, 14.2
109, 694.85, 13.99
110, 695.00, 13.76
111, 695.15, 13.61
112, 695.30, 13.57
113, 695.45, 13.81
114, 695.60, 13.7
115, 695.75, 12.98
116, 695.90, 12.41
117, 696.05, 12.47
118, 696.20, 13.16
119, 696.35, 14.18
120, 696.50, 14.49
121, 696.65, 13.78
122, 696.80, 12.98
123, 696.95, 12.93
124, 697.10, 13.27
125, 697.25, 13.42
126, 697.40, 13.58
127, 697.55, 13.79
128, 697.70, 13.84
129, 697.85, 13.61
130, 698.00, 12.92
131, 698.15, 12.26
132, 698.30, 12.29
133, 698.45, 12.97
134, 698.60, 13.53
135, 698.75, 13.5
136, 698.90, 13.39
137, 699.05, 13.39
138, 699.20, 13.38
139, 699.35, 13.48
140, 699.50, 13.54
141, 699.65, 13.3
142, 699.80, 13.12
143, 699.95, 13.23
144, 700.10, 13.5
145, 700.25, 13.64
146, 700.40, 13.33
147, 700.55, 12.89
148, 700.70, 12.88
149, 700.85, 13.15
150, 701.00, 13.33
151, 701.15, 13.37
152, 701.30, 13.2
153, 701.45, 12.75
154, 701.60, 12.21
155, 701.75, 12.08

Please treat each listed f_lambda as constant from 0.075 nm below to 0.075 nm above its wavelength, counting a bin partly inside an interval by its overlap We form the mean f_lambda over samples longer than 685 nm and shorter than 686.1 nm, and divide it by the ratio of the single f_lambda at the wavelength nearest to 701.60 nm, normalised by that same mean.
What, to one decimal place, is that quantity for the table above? 12.5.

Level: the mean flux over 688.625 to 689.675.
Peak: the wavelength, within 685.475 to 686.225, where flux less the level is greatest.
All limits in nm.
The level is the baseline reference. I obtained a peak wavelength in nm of 685.85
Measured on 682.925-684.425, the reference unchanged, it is 683.00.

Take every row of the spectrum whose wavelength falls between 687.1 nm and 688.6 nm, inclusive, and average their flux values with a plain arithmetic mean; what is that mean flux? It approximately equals 13.7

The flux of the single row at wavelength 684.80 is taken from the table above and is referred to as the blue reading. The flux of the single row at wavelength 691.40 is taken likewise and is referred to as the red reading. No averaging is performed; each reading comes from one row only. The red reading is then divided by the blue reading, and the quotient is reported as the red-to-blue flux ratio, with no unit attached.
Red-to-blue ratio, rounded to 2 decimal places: 0.98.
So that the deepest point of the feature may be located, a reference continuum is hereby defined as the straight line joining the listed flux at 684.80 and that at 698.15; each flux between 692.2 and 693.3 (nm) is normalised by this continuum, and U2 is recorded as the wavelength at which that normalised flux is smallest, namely 692.90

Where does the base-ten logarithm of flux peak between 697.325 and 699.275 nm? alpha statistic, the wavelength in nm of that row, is 697.70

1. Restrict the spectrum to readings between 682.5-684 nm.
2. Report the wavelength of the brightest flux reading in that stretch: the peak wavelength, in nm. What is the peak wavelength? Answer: 682.85 nm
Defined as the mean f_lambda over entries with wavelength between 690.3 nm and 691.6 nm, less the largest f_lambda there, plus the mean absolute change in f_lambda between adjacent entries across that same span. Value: -0.37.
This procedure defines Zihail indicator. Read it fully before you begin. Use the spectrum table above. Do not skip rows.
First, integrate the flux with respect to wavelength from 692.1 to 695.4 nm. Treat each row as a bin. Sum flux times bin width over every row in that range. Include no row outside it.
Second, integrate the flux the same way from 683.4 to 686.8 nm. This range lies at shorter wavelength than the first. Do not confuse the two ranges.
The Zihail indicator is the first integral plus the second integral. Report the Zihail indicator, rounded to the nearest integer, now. 87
